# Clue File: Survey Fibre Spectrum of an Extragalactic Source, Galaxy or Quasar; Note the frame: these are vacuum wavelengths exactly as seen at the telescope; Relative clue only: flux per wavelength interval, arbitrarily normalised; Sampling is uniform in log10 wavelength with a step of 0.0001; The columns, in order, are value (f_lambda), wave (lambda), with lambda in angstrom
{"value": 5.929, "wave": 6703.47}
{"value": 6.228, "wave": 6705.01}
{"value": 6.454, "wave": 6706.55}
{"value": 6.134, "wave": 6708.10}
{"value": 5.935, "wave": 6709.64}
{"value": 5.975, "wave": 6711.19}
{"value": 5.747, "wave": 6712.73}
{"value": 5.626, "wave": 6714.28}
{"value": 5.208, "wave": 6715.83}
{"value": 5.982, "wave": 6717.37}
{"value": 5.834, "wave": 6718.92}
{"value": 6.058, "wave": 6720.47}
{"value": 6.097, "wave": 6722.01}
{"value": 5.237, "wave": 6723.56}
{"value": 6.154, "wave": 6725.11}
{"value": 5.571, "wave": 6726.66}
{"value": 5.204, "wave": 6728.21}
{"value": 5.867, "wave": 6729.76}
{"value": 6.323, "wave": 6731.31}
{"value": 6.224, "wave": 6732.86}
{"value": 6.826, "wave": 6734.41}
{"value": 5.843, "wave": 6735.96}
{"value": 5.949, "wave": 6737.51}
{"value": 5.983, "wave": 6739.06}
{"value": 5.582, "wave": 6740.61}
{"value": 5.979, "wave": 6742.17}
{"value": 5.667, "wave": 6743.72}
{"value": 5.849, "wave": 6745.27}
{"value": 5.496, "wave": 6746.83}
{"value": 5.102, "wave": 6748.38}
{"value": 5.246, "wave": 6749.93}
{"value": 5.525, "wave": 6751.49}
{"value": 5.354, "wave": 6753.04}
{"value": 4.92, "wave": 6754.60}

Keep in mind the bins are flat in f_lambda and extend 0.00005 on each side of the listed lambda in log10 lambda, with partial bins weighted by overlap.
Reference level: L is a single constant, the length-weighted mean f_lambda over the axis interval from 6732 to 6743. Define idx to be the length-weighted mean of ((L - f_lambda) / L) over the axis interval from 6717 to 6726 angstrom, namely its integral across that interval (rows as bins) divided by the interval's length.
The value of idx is 0.03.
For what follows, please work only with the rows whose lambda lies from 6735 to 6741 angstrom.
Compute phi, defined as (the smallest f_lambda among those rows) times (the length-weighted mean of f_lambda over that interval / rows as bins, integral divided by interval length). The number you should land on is 32.9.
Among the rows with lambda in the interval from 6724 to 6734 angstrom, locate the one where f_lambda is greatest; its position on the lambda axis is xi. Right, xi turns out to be 6731.31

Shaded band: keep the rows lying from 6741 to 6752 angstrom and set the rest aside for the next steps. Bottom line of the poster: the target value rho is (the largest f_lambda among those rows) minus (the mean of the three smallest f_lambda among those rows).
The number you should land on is 0.7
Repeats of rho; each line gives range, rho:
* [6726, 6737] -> 1.3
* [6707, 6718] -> 0.6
